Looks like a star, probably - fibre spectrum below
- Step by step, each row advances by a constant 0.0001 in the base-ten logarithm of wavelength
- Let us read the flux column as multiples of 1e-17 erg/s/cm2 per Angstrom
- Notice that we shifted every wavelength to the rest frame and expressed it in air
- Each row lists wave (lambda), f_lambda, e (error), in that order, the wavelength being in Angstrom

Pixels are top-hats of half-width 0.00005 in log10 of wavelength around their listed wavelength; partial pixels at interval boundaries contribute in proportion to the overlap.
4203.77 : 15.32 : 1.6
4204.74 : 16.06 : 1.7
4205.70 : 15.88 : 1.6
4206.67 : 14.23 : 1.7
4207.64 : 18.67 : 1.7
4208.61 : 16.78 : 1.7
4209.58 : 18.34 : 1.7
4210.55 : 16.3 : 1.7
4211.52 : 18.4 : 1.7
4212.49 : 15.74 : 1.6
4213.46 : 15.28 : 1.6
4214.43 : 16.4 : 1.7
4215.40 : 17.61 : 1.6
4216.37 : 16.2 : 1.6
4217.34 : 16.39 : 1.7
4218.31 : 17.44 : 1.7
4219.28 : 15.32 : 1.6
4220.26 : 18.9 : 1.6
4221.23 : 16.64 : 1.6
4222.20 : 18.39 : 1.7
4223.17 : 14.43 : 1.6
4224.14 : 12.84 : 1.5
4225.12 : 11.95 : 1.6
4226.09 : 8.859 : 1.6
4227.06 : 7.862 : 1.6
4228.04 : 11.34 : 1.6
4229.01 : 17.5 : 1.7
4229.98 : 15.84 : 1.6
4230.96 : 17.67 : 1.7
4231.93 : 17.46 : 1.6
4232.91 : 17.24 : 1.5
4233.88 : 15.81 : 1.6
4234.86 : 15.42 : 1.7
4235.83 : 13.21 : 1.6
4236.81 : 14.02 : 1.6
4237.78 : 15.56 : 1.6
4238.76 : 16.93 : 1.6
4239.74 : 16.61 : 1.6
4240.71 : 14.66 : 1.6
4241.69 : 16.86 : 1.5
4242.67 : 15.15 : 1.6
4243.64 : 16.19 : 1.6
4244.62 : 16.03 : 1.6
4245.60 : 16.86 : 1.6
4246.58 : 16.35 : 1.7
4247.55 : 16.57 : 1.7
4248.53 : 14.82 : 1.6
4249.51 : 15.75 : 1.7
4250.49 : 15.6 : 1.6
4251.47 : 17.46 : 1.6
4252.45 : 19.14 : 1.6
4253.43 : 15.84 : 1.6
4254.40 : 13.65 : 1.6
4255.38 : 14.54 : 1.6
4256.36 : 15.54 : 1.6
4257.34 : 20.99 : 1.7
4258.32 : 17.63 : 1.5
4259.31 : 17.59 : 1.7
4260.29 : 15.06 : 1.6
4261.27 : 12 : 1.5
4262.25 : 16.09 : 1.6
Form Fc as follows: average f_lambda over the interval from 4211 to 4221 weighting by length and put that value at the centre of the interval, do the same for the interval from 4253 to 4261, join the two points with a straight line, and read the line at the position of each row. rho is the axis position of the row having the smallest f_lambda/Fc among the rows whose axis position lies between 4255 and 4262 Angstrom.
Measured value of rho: 4261.27 Angstrom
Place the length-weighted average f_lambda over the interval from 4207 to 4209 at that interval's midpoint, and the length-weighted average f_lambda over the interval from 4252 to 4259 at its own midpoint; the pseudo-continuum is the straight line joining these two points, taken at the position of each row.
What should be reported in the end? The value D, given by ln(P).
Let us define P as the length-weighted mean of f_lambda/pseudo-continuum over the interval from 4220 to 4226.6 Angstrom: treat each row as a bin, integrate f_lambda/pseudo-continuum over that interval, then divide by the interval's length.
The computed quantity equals -0.180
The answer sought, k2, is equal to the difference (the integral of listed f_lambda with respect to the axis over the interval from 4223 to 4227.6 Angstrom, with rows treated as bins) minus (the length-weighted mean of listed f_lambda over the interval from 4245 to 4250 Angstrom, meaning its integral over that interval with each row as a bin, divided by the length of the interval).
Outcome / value 34.3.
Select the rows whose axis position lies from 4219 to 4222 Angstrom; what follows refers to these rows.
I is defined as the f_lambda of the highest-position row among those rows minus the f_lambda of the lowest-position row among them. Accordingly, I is 1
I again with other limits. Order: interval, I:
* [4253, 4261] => -1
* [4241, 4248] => 0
